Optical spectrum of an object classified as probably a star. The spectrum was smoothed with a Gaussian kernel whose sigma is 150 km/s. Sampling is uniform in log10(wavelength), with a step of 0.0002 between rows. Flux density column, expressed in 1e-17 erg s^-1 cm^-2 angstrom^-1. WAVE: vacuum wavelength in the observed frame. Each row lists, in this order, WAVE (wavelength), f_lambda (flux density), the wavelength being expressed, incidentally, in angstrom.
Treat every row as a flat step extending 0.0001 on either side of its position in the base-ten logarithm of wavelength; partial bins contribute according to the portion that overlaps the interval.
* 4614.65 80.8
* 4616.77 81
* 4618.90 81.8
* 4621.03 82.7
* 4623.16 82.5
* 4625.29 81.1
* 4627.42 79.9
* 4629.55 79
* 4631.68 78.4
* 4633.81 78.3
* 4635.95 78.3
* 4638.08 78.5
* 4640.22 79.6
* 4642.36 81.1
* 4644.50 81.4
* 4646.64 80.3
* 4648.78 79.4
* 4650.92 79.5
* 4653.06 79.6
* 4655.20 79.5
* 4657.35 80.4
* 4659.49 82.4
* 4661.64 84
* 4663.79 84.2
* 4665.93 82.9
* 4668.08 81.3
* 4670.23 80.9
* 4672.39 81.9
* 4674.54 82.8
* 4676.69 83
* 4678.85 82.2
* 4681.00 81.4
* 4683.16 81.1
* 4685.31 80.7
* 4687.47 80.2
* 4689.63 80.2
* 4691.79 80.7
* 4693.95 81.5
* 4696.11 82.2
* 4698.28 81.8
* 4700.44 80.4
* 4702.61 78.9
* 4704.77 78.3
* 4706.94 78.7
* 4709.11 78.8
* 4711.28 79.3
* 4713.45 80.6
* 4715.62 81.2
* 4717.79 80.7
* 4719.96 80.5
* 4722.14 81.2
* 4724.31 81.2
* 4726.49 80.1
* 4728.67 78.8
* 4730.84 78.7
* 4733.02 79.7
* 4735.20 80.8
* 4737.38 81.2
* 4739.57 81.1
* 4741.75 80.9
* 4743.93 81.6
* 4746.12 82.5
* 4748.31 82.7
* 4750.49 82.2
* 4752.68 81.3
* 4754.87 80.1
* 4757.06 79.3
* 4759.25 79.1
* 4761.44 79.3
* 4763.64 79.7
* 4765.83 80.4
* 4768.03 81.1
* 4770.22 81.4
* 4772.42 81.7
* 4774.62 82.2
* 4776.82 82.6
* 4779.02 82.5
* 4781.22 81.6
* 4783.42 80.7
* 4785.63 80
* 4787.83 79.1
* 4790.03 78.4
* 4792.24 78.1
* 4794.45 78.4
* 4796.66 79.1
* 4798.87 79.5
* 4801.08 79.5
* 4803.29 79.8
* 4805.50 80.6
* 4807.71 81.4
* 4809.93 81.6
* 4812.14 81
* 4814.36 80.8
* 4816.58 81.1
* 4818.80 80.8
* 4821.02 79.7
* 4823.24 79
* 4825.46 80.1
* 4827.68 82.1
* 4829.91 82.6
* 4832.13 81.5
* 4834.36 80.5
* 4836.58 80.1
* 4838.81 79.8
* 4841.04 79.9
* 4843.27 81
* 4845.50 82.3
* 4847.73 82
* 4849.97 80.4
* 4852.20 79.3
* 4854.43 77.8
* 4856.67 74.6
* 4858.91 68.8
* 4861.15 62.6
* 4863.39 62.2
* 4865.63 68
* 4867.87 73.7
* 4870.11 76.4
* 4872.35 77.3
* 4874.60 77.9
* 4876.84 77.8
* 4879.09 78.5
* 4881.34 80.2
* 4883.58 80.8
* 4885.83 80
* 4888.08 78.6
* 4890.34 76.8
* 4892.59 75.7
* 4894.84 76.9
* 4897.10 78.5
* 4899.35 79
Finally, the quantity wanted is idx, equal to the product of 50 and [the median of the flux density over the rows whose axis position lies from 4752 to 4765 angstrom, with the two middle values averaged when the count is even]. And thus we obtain 3975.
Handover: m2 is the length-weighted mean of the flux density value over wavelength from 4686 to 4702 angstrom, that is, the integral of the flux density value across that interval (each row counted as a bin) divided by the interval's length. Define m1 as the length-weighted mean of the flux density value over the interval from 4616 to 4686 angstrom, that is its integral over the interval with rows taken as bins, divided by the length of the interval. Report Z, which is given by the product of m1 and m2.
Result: 6548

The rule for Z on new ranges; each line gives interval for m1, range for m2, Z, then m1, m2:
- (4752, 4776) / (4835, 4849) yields 6508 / 80.5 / 80.8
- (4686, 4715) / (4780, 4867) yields 6297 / 80.1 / 78.6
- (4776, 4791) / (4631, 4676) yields 6518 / 80.7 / 80.7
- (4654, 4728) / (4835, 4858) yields 6452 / 81.0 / 79.6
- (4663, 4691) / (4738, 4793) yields 6604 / 81.7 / 80.8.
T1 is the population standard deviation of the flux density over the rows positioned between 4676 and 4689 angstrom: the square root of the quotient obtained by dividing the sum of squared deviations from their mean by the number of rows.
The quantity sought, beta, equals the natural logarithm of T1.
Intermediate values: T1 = 0.9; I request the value -0.07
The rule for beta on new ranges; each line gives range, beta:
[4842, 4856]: 0.44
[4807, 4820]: -1.21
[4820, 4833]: 0.27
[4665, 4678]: -0.20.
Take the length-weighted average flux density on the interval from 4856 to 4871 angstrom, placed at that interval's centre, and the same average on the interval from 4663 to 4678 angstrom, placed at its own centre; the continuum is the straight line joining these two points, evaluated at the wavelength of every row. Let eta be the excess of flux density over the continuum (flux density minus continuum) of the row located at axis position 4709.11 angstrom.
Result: -1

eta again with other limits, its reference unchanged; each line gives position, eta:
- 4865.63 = -1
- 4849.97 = 10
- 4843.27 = 10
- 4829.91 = 11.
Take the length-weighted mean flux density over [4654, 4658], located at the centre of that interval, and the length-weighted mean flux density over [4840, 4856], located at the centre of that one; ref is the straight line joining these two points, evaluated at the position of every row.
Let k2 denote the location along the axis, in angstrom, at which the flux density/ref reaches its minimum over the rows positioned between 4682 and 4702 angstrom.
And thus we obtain 4689.63 angstrom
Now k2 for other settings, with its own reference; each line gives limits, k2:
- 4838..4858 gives 4856.67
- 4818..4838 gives 4823.24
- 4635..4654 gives 4635.95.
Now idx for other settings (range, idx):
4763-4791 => 4055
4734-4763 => 4055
